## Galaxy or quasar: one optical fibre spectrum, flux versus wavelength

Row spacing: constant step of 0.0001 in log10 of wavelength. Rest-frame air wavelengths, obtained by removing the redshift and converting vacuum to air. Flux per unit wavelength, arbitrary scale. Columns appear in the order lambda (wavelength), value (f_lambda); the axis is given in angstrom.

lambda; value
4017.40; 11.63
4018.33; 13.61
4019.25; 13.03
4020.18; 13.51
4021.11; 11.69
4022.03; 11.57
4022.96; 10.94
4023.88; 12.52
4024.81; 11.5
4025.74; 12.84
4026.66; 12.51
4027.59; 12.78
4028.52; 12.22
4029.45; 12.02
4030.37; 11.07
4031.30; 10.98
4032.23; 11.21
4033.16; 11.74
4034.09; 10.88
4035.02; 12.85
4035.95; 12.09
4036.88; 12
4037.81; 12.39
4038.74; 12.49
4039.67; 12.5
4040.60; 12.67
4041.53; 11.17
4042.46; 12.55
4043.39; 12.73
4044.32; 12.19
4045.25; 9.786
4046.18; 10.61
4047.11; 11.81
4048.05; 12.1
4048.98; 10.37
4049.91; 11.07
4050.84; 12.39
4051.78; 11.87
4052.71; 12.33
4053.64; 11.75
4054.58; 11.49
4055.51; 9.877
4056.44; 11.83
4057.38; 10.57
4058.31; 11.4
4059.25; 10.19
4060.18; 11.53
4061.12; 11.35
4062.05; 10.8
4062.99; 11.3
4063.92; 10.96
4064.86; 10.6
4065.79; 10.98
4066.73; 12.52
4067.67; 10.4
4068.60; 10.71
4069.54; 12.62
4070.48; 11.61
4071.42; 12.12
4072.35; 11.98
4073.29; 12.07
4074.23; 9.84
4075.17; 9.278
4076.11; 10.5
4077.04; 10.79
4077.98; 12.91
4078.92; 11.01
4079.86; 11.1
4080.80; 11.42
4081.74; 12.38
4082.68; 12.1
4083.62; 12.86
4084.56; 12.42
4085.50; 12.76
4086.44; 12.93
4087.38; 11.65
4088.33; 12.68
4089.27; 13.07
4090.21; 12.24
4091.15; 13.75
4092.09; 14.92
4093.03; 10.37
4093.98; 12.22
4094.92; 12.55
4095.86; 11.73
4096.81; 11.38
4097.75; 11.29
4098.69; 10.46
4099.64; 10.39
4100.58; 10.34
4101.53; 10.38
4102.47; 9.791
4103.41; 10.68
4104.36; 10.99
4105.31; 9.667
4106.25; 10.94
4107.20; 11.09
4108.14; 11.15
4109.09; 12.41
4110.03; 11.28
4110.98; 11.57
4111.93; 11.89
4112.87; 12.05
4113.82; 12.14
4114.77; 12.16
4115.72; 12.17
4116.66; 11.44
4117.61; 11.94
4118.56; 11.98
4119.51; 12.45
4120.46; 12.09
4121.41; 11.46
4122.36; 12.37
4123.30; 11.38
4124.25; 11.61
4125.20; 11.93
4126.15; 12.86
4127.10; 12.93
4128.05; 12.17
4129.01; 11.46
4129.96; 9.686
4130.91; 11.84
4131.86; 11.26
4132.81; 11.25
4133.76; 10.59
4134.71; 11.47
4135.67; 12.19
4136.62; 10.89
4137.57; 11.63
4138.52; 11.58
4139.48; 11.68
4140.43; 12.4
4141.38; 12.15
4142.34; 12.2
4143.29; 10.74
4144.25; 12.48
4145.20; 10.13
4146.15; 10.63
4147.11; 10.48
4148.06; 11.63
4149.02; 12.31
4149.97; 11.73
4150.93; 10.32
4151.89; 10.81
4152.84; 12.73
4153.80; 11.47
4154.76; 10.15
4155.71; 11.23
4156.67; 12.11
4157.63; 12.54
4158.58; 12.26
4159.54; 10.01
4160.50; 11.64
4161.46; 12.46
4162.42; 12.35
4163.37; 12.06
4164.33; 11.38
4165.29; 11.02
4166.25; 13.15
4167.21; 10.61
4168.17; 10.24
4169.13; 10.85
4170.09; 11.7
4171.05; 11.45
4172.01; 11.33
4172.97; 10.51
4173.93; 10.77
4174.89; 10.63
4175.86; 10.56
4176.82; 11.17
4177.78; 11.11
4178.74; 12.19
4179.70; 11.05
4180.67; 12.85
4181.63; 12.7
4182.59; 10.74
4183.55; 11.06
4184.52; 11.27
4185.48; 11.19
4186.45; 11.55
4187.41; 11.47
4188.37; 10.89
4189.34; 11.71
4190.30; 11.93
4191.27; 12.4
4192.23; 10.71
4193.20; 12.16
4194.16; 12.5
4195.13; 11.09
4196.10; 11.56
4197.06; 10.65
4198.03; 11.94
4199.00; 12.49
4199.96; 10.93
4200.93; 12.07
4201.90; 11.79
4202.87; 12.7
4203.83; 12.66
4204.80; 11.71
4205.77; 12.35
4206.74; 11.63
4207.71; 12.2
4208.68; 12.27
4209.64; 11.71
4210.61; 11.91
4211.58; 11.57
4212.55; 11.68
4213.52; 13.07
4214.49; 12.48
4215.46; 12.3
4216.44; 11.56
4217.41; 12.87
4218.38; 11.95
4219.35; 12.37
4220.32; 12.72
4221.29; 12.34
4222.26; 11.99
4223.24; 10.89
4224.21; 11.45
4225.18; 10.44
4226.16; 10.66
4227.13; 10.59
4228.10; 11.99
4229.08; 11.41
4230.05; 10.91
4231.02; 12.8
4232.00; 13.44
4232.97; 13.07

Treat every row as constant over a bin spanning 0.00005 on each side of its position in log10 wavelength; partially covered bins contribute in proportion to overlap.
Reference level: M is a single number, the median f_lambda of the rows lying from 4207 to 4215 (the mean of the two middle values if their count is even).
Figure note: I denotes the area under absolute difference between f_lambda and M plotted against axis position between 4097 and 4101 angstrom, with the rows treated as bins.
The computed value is 5.5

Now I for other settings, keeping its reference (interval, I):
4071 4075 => 3.1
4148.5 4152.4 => 3.4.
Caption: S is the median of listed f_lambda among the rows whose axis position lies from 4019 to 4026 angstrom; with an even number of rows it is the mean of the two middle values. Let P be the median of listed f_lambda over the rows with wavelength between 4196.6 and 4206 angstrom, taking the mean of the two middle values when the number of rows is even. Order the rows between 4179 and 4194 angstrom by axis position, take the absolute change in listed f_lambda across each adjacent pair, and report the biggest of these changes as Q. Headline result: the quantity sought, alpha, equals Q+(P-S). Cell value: 1.86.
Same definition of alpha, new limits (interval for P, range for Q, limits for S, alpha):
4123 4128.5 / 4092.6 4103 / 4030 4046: 1.81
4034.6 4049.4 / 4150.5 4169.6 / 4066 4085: 2.89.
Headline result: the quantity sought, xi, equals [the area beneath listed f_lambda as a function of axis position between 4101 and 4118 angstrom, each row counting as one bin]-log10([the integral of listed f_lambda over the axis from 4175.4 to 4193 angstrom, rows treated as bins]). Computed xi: 190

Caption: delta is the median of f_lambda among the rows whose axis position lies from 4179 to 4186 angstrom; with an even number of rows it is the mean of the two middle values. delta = 11.2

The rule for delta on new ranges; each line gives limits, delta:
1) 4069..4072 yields 12.1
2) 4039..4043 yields 12.5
